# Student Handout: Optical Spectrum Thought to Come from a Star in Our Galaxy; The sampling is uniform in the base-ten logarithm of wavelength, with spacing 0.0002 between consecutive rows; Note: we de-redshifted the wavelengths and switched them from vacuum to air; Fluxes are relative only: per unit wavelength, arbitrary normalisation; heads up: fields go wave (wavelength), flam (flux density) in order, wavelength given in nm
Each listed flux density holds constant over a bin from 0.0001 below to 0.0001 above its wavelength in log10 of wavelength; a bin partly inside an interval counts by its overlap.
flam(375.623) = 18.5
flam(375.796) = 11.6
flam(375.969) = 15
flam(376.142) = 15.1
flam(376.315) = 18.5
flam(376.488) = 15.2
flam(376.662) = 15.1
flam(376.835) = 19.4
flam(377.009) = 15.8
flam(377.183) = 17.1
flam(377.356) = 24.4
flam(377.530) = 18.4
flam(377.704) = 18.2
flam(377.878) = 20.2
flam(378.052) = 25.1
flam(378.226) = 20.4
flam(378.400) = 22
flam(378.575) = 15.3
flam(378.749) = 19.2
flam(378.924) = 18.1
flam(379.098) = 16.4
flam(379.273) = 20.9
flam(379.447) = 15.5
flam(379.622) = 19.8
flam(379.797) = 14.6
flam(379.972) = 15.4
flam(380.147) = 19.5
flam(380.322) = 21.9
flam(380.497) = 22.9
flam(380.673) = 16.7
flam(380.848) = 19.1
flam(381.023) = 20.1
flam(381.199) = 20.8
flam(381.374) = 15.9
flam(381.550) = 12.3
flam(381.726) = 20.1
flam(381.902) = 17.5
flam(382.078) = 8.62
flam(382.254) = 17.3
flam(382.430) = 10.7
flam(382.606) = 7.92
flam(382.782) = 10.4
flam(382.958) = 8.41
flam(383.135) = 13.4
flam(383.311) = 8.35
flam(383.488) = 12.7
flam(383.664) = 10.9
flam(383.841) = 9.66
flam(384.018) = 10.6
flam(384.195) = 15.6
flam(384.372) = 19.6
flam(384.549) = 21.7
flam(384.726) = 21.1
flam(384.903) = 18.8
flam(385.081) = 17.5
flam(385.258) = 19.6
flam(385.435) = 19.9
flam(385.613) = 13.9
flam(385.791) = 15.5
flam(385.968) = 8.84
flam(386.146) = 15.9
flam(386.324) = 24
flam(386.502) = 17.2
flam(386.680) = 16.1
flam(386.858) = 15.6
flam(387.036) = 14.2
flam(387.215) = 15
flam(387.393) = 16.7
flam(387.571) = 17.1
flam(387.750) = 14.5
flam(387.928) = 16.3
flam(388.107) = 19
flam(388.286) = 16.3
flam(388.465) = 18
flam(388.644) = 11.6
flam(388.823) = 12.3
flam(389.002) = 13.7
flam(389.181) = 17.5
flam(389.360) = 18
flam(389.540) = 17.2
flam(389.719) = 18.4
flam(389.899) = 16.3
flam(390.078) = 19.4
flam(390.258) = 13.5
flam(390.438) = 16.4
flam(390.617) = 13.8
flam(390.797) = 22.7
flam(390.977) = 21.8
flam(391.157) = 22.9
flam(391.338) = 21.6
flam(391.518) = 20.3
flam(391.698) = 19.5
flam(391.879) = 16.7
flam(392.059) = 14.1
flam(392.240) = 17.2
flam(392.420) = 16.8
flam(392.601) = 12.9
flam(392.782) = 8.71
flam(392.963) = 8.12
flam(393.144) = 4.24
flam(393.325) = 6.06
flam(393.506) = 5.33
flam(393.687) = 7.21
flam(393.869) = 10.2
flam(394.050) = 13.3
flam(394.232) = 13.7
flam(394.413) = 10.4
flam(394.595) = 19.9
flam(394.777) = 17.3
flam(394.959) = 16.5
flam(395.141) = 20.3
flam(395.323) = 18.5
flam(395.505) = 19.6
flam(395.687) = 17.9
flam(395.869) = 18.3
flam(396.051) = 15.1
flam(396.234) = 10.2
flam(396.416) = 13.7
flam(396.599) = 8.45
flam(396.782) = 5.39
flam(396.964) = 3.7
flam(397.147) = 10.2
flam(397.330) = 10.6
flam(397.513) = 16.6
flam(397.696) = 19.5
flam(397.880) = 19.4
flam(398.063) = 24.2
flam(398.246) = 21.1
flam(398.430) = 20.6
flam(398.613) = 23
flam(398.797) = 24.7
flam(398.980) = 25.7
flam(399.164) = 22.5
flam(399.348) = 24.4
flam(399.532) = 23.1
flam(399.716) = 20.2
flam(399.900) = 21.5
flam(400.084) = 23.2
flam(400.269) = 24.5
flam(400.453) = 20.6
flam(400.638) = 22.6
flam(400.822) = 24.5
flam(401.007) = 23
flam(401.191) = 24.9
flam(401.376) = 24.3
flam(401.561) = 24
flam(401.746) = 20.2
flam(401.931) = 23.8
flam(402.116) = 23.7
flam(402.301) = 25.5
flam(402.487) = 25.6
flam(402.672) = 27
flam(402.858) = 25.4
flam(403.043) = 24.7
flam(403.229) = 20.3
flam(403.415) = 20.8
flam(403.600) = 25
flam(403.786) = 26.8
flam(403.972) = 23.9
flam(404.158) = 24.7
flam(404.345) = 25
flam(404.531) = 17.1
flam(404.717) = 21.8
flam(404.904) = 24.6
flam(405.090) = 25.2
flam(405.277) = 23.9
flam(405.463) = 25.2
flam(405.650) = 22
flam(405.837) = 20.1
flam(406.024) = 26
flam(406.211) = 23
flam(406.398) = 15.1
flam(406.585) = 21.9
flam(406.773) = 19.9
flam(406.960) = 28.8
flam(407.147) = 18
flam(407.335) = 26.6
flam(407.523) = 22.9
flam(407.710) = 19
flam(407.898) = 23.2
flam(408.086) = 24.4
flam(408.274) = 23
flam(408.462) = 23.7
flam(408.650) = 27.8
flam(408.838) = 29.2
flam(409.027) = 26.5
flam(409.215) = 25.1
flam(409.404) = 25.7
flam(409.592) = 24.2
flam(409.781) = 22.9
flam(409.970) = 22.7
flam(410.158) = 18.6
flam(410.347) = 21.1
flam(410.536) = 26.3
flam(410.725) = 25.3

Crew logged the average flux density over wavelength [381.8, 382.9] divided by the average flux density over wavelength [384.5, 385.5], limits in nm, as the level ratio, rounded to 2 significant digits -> 0.61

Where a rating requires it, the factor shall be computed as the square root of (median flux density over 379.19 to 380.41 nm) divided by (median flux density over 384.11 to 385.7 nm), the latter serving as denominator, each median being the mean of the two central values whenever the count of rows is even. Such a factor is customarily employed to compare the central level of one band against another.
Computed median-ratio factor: 0.997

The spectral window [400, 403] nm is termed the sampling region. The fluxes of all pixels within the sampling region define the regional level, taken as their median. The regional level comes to 24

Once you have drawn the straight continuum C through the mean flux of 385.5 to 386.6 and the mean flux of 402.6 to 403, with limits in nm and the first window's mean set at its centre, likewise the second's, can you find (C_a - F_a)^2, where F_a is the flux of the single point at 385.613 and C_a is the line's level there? 3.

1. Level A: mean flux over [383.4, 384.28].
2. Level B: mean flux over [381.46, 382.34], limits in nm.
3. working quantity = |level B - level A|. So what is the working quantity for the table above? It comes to 3.3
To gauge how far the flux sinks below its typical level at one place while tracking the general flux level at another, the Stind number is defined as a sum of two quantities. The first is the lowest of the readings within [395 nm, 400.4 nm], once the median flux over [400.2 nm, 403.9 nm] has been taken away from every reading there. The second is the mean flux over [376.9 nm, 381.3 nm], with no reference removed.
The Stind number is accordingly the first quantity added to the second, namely -1.6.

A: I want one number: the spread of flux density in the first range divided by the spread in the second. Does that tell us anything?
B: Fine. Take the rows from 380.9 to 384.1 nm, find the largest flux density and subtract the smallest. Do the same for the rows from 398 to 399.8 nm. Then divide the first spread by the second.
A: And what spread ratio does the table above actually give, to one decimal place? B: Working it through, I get 2.3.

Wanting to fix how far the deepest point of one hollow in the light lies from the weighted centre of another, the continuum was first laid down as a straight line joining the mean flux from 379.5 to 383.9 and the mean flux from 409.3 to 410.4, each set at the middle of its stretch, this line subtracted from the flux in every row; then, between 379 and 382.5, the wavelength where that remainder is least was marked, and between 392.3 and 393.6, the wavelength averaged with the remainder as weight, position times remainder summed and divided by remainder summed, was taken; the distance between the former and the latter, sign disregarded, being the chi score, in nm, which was 11.04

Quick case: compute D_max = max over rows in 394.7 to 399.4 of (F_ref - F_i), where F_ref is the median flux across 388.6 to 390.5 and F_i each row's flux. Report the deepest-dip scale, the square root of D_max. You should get 3.6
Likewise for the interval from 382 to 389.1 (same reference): 2.9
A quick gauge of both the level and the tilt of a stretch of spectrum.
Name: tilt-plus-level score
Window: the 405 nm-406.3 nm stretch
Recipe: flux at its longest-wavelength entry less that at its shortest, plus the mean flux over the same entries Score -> 21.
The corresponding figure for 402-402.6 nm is 27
